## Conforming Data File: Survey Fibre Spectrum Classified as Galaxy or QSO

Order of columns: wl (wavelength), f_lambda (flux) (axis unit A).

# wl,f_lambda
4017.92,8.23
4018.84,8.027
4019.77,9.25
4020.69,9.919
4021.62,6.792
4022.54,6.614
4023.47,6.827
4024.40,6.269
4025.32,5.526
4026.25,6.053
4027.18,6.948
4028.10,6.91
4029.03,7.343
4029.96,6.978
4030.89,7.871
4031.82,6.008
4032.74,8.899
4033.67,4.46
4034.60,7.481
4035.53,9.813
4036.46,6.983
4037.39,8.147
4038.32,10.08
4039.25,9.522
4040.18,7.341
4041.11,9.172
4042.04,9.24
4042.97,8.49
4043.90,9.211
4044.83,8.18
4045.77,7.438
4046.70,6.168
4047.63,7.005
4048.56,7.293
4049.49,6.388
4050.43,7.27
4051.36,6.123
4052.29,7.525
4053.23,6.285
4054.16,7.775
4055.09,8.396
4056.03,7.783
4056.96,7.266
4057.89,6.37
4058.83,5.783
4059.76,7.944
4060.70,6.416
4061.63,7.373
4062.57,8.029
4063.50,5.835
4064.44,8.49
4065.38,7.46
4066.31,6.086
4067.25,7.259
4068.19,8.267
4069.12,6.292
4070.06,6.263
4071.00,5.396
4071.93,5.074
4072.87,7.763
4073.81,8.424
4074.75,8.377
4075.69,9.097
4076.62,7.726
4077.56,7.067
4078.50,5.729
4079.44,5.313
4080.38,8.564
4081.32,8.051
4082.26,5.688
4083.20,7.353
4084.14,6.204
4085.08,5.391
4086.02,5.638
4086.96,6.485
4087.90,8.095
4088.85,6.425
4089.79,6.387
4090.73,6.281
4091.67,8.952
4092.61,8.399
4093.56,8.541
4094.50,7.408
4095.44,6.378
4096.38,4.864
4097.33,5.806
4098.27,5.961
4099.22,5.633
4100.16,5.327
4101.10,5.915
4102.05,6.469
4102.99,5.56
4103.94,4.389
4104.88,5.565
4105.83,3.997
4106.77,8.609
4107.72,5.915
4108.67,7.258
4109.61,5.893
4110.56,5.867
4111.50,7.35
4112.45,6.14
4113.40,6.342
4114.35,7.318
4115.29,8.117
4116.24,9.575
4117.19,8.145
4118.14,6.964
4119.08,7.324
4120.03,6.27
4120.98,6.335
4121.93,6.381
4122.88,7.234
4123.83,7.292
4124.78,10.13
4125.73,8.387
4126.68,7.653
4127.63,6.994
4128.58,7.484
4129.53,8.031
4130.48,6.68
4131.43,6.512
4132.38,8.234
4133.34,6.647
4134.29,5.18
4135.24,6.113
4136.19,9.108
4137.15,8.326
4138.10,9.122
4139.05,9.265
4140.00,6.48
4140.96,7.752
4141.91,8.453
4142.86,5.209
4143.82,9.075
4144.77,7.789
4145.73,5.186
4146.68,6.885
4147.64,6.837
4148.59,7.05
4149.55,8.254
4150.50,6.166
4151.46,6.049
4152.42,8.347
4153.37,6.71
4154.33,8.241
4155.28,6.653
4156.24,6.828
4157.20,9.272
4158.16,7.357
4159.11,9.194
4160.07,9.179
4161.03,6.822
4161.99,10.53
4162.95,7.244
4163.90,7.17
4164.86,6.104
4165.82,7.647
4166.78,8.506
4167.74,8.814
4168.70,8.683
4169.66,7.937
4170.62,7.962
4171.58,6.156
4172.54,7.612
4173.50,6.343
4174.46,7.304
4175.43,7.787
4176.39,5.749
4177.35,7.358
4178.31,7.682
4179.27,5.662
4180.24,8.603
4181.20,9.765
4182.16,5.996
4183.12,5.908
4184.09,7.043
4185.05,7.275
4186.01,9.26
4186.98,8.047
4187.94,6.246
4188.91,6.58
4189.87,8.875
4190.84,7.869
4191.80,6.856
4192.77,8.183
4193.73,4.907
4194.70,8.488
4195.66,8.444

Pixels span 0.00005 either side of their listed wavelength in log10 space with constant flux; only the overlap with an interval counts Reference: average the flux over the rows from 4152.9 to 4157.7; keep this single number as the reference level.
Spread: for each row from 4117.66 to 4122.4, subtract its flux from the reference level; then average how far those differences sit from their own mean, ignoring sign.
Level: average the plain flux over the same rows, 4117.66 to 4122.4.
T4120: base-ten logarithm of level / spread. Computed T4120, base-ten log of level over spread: 1.2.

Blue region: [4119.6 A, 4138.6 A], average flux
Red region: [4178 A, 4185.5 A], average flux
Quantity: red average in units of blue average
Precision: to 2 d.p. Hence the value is 0.98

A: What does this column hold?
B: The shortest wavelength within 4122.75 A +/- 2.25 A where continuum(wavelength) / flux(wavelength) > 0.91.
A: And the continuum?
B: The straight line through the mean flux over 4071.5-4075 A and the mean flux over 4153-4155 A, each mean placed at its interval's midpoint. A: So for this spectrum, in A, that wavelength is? 4120.98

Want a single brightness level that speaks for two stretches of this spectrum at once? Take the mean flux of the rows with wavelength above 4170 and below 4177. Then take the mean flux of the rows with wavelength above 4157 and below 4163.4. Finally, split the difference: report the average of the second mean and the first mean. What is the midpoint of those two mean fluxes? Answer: 7.75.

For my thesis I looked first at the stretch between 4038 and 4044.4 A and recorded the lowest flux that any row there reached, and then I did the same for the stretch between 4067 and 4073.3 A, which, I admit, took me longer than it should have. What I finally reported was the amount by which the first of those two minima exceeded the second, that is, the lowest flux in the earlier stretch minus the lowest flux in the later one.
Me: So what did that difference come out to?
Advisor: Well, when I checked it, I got 2.3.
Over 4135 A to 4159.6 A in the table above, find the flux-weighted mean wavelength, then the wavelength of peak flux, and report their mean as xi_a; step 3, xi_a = 4152.2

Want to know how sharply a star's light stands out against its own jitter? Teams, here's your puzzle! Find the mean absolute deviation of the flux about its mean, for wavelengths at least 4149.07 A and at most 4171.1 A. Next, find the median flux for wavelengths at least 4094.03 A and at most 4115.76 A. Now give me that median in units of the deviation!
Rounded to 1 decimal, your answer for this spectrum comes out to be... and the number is 6.1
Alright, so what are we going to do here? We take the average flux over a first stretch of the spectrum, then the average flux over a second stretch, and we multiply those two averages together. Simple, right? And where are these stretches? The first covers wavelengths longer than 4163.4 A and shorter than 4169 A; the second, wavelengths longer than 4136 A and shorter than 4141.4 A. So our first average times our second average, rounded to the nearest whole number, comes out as 65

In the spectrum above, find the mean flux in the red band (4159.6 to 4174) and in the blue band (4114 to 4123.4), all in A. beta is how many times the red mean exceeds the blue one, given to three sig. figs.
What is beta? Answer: 1.06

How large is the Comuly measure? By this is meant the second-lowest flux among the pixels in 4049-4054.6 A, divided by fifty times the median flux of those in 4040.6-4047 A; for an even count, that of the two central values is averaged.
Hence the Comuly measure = 0.0148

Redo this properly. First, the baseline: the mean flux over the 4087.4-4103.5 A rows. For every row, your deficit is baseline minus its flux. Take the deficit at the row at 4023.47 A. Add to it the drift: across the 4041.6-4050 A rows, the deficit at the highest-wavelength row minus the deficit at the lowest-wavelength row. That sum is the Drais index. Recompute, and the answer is 2.6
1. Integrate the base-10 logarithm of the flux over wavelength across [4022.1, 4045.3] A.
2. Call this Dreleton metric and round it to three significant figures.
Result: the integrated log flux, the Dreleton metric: 20.3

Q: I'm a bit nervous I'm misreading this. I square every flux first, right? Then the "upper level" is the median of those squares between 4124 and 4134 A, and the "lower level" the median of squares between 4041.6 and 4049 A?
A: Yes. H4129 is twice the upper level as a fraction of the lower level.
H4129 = 1.9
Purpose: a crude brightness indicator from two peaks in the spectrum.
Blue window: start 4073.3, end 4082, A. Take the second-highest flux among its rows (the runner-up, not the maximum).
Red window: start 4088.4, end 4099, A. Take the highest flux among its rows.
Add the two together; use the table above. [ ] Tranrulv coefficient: 17.5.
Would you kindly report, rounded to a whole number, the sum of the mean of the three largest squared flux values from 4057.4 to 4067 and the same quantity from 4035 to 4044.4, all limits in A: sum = 163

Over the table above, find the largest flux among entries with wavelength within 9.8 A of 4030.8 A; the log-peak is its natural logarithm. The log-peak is 2.31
